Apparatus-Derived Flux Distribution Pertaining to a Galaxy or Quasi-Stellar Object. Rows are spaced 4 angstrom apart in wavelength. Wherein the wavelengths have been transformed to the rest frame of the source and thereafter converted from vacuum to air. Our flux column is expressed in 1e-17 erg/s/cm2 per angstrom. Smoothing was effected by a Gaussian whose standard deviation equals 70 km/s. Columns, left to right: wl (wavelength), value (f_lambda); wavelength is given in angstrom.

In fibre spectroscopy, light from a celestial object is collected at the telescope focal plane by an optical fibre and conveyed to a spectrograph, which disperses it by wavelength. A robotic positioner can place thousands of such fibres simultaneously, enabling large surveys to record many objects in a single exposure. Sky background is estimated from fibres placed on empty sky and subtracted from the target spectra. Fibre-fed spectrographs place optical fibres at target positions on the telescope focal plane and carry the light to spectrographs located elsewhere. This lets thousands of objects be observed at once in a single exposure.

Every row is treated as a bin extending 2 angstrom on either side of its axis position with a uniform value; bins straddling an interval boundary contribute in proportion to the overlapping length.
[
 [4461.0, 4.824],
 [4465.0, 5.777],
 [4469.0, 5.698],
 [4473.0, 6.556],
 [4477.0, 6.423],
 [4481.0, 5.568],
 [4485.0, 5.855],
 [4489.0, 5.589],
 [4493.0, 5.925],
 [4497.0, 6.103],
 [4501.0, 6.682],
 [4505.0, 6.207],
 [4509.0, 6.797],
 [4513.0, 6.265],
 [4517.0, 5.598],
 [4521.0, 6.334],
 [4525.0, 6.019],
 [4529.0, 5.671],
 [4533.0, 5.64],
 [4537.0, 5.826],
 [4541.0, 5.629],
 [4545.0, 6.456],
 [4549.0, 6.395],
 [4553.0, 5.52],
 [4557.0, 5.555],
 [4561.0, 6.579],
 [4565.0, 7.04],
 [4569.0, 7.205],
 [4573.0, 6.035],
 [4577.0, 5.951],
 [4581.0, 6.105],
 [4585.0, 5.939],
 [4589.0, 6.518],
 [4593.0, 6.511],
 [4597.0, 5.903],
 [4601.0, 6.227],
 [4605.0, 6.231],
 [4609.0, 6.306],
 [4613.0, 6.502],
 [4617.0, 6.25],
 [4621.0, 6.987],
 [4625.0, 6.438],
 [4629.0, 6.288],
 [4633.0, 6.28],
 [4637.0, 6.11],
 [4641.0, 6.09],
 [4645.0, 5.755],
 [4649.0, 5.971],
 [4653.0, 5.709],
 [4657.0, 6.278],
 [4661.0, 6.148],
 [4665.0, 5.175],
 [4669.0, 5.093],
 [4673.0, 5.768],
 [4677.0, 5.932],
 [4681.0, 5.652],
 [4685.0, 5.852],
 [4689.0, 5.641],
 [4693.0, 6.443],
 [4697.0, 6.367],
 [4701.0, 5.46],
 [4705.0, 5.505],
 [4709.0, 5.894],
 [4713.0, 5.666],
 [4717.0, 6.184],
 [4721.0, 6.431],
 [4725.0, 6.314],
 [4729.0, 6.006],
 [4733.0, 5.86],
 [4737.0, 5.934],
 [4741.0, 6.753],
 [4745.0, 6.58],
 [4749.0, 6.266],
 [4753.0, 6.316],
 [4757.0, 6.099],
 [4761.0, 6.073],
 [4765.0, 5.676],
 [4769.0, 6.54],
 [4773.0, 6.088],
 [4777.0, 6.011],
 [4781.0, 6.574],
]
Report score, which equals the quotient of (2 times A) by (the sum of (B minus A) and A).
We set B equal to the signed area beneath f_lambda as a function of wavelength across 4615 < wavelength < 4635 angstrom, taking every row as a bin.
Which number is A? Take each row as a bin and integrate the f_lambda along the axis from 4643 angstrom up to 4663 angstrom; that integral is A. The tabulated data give 1.85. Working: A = 119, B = 129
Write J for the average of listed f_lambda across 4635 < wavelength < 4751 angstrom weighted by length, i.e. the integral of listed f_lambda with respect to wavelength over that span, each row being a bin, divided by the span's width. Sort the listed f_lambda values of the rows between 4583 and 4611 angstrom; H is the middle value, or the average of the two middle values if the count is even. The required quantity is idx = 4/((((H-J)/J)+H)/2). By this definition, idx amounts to 1.27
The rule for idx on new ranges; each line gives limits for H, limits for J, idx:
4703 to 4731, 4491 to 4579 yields 1.34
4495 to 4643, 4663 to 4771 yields 1.28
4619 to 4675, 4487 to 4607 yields 1.31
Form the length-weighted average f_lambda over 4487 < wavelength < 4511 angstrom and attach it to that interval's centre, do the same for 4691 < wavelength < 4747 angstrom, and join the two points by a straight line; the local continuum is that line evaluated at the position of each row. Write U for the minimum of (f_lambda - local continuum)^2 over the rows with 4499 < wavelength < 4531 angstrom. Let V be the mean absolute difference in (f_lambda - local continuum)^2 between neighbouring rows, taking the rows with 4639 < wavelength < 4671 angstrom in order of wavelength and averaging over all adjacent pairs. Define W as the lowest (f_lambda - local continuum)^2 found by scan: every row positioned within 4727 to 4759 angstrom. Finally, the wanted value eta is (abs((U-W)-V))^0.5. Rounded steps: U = 0.000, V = 0.24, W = 0.000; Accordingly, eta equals 0.49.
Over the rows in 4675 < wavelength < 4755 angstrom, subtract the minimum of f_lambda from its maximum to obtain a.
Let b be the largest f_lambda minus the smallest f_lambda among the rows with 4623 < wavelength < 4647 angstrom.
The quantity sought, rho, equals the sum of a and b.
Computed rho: 2.0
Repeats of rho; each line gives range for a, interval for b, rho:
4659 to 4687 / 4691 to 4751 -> 2.3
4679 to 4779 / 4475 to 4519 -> 2.5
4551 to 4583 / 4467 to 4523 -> 2.9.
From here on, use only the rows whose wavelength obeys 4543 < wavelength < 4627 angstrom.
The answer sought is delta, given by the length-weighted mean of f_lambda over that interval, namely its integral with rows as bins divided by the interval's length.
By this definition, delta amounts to 6.32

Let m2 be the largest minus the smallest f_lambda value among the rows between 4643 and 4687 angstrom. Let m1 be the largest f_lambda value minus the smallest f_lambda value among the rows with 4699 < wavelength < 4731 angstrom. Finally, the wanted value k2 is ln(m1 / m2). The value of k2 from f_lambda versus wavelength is -0.20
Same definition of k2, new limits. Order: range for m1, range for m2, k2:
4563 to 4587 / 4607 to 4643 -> 0.34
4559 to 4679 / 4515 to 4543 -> 1.05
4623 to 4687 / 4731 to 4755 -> 0.41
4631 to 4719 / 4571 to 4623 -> 0.22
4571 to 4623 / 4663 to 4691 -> 0.26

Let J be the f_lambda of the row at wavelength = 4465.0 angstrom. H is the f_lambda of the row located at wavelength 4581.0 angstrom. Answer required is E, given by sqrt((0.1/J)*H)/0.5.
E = 0.65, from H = 6.105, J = 5.777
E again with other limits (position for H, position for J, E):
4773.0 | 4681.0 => 0.66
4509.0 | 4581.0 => 0.67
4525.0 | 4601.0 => 0.62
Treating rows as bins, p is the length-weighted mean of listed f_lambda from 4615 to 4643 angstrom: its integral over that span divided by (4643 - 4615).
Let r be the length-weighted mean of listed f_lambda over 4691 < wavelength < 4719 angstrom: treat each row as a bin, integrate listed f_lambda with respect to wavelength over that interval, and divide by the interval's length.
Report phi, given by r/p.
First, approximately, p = 6.3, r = 5.9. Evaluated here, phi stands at 0.93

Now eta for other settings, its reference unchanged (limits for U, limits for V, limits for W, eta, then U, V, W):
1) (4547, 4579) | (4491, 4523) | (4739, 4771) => 0.50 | 0.020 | 0.27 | 0.000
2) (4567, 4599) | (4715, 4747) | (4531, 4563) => 0.41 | 0.005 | 0.13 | 0.042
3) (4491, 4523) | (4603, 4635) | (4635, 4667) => 0.48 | 0.000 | 0.23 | 0.000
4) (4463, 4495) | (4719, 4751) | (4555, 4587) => 0.33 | 0.038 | 0.14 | 0.005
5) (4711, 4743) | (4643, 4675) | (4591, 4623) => 0.59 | 0.007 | 0.35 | 0.004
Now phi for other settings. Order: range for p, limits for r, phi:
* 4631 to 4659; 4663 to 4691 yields 0.93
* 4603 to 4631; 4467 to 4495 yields 0.92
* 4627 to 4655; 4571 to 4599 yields 1.02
